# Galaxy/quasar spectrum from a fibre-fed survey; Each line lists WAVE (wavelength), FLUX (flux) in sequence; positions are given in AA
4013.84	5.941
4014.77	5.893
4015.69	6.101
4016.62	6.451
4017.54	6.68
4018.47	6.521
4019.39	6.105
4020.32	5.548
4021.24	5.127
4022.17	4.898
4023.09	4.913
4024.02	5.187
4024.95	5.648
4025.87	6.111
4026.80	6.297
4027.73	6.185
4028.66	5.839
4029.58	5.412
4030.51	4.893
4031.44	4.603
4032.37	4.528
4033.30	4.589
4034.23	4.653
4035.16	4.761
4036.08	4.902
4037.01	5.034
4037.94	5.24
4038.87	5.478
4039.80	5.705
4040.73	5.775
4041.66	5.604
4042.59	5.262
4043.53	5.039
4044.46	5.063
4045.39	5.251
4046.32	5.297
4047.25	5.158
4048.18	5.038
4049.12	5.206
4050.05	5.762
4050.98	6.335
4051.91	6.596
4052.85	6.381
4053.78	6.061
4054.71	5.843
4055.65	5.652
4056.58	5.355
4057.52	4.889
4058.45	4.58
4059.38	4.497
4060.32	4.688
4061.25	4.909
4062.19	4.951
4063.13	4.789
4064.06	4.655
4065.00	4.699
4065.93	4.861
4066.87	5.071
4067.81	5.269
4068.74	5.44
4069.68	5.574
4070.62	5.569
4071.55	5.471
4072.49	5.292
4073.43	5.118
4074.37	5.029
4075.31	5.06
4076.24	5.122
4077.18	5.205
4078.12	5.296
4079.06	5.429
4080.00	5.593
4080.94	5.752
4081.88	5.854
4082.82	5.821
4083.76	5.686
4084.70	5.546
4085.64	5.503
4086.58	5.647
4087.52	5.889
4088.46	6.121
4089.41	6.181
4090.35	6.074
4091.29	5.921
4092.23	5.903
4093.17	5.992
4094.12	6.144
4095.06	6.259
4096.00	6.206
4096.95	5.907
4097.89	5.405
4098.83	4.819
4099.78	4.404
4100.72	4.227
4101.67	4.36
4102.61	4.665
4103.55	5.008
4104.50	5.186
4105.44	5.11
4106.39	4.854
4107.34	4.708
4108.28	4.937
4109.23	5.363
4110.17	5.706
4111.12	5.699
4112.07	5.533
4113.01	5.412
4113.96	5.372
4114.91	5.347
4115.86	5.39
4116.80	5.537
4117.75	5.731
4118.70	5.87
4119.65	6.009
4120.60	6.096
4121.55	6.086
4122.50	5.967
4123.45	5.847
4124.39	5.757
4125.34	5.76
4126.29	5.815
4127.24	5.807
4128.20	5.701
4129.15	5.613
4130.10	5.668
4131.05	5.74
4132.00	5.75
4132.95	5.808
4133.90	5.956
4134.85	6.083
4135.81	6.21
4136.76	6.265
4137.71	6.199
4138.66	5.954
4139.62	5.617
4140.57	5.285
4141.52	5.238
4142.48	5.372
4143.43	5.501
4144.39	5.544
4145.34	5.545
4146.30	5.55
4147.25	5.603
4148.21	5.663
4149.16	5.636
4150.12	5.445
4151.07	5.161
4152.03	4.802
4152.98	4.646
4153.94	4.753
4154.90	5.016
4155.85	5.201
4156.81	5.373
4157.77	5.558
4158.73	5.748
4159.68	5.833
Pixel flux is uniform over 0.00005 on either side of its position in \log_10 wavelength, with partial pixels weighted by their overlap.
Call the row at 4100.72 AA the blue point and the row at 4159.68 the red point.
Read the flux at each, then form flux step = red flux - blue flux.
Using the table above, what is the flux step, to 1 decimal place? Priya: 1.6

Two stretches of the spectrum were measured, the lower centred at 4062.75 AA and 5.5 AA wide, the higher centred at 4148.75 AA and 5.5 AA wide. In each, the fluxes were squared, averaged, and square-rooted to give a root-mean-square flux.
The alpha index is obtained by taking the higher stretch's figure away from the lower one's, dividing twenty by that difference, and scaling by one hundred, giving -2743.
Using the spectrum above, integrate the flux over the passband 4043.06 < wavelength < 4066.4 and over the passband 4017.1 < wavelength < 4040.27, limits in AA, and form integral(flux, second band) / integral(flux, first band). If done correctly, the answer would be 1.02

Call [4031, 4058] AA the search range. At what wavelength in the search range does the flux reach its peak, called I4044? 4051.91 AA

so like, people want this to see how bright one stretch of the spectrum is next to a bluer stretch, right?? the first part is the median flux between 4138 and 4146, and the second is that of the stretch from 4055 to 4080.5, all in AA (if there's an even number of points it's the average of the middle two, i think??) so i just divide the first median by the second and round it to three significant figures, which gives 1.08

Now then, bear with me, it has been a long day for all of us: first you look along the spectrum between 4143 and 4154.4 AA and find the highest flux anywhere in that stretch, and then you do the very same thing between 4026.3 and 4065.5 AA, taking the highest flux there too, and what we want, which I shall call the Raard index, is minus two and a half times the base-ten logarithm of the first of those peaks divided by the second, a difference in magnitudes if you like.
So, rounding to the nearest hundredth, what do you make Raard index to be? 0.17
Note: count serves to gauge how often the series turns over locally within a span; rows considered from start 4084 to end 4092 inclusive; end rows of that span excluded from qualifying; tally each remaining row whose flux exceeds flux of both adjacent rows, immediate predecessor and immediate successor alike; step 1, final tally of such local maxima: 1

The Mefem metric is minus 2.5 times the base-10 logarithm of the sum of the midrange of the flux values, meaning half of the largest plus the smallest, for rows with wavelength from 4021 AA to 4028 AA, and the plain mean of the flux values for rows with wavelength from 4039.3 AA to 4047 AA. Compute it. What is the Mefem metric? -2.60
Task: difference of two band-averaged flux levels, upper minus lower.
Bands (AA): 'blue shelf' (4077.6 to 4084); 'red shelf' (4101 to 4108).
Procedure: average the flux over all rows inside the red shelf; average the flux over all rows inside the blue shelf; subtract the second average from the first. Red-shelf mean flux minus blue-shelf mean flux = -0.8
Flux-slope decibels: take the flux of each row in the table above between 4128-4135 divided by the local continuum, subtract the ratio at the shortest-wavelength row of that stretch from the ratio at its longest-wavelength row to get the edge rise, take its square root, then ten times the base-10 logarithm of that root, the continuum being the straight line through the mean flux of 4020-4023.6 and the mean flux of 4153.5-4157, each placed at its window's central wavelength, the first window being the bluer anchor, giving -5.6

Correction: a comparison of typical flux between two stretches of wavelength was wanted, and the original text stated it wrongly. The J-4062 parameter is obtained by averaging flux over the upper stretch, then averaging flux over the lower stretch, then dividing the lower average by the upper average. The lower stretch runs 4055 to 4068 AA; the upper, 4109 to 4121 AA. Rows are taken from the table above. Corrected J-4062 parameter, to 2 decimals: 0.88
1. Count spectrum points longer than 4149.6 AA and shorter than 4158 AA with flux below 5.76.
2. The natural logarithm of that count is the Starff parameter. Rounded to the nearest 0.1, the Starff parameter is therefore 2.2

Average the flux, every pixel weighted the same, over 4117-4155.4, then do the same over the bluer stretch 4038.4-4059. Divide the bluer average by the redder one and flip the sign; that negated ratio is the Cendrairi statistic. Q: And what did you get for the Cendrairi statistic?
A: -0.98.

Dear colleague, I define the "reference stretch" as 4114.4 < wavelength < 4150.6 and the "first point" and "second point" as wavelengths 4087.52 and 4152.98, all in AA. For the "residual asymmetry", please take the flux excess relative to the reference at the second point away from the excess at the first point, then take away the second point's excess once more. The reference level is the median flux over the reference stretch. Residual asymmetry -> 2.33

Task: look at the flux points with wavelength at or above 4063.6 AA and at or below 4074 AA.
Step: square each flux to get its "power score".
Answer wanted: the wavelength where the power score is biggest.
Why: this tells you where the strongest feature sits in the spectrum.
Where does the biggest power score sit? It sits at 4069.68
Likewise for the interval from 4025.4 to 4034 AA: 4026.80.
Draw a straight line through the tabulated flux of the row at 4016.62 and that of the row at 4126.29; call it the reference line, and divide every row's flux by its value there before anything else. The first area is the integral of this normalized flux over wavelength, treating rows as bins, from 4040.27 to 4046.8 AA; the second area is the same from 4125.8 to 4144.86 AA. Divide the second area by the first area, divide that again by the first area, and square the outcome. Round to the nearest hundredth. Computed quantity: 0.39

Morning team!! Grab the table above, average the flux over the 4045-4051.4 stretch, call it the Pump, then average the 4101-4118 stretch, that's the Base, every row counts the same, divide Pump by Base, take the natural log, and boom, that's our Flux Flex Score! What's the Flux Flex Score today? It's 0.04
